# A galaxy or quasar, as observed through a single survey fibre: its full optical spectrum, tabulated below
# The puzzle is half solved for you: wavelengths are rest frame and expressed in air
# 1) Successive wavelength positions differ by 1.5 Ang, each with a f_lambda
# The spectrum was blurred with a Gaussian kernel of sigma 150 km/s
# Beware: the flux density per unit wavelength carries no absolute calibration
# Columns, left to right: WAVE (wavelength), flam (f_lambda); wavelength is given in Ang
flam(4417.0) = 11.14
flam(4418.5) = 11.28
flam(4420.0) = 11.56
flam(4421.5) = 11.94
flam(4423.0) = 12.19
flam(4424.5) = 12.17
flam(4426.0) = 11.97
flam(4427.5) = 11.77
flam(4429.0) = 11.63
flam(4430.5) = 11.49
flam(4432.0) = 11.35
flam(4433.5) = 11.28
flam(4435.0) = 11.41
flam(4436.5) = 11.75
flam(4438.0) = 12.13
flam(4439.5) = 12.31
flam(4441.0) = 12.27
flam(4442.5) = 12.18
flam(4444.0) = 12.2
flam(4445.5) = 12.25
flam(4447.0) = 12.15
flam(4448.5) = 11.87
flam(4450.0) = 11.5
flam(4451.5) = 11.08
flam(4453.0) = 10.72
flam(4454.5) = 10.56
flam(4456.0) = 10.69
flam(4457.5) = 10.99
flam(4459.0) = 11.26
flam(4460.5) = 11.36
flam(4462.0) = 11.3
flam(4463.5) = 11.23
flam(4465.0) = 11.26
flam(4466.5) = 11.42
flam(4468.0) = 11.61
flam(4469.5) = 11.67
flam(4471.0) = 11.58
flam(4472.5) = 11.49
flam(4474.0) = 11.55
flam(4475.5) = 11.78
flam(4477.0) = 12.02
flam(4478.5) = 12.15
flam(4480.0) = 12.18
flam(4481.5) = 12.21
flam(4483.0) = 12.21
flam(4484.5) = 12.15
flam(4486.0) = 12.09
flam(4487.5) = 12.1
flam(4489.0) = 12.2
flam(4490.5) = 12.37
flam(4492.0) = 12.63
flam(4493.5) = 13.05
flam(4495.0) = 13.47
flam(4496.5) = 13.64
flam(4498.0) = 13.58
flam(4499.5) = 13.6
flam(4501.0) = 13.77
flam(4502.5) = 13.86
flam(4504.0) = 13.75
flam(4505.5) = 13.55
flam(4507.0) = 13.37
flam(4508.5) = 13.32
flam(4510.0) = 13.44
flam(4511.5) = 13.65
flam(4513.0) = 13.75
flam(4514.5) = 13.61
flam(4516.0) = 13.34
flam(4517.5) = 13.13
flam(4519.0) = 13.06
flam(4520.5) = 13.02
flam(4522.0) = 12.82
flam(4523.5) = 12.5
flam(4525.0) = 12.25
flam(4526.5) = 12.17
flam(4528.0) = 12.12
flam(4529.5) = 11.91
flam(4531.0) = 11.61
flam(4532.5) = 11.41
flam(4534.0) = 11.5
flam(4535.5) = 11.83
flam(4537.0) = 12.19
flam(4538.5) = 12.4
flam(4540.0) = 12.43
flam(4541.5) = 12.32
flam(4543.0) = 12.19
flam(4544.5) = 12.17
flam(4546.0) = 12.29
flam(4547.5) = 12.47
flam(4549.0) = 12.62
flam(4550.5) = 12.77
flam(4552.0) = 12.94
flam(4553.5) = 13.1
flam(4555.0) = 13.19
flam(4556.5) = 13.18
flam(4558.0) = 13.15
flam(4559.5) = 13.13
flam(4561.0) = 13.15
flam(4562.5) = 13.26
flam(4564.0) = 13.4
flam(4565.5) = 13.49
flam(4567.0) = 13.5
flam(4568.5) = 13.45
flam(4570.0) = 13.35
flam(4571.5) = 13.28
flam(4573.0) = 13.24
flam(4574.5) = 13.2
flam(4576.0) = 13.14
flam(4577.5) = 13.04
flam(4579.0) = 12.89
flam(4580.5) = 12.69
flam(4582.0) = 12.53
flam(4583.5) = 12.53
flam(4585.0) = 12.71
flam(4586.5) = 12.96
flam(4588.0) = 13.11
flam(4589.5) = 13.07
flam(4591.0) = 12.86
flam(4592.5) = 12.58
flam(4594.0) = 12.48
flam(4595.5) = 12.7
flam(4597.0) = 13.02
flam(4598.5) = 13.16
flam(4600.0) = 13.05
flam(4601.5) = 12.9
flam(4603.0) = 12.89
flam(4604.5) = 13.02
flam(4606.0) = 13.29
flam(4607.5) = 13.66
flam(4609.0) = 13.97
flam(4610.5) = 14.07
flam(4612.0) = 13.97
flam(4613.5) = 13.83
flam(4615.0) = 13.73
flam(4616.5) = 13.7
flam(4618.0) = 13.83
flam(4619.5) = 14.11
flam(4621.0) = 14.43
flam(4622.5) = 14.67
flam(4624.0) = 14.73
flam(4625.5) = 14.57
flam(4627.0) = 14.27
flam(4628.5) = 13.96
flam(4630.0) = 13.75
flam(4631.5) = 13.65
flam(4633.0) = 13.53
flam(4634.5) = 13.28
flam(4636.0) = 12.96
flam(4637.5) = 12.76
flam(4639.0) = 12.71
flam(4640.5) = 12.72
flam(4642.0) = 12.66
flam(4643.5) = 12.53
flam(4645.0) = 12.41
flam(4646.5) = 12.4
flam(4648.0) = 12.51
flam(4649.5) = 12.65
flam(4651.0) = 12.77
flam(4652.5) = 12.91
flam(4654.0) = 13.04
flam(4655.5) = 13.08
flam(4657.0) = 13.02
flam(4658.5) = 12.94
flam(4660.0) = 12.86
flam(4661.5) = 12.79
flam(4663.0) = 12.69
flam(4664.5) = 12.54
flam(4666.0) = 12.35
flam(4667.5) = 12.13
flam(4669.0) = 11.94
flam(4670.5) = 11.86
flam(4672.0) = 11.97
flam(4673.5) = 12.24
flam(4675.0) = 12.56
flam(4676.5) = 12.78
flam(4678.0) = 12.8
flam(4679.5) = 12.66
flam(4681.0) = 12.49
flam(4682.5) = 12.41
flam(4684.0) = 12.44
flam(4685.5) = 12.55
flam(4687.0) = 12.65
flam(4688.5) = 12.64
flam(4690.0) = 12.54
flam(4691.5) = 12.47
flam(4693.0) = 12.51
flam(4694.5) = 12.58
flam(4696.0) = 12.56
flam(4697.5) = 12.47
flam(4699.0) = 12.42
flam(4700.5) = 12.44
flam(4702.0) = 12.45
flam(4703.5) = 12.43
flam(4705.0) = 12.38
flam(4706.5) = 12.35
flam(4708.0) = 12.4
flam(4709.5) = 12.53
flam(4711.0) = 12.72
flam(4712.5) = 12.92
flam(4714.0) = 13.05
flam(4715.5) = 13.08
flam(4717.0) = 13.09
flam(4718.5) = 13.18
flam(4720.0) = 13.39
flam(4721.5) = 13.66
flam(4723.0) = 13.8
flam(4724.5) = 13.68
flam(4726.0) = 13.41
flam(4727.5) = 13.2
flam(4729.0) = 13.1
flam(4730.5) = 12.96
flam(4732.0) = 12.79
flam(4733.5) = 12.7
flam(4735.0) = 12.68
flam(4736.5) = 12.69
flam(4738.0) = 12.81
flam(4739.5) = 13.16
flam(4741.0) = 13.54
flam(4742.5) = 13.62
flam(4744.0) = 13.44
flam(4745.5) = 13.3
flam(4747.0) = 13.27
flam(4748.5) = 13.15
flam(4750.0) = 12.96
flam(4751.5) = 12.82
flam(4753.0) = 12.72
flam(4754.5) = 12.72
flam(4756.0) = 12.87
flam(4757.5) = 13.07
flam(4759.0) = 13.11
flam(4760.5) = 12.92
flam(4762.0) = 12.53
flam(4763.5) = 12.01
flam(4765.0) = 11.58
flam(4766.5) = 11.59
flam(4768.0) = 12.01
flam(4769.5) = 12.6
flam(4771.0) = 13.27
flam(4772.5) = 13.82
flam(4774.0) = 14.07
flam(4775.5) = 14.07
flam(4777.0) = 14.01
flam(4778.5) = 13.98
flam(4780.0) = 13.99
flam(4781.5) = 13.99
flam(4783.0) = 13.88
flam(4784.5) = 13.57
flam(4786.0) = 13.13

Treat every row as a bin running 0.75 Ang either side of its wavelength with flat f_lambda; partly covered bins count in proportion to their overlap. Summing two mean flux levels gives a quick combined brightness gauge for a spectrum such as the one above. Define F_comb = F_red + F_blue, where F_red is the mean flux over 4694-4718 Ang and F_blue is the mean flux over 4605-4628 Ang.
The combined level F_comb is 26.67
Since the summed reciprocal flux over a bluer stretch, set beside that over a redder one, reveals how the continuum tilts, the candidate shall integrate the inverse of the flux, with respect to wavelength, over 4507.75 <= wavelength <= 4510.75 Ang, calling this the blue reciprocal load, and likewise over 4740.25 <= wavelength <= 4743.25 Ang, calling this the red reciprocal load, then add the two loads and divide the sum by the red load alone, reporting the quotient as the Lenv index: 2.01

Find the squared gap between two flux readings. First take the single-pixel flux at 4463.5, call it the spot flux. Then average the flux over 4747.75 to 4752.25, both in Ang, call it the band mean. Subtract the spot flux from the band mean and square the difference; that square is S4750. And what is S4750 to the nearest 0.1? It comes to 3.1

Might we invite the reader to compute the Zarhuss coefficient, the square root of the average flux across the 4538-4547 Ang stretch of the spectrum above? 3.51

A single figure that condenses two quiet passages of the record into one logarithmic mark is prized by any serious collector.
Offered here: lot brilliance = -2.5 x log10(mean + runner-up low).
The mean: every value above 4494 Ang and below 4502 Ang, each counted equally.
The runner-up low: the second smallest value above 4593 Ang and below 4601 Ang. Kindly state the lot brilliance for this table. -3.55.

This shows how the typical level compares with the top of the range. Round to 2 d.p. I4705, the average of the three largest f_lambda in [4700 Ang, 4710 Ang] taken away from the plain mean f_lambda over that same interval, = -0.05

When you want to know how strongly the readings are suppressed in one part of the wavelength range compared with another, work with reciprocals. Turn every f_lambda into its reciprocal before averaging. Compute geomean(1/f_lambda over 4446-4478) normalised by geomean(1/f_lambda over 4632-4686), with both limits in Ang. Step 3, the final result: 1.11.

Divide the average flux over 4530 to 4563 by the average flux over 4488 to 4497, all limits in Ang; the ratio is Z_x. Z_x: 0.97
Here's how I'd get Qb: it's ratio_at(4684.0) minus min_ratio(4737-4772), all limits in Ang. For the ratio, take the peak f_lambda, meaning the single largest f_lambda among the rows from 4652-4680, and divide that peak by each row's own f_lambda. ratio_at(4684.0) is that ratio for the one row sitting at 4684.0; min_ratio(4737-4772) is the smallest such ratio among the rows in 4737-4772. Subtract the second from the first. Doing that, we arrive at 0.09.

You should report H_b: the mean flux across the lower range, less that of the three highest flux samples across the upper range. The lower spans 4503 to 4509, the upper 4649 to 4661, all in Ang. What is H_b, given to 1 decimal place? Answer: 0.5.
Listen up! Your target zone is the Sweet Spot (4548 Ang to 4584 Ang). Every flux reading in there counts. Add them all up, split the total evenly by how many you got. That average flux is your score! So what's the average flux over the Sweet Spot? 13.1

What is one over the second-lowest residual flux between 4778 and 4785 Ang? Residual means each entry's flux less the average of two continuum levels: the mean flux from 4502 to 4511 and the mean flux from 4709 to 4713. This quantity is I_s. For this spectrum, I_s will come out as 1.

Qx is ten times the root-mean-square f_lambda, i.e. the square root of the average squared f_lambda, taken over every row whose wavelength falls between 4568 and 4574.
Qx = 133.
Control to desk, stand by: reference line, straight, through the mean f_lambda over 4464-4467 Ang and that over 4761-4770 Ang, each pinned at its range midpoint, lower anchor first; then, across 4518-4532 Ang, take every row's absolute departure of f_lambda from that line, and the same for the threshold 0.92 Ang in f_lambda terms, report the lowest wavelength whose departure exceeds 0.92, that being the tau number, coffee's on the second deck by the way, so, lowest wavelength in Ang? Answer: 4519.0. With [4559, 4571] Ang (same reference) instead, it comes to 4559.5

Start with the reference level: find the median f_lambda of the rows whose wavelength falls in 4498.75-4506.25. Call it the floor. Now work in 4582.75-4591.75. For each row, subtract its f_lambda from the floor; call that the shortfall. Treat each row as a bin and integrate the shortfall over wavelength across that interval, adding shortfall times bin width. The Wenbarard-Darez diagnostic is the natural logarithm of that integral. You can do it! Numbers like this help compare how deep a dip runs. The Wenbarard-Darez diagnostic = 2.1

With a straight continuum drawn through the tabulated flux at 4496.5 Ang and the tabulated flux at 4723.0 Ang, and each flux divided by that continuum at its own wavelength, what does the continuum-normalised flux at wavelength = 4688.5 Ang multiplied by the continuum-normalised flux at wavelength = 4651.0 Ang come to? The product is 0.85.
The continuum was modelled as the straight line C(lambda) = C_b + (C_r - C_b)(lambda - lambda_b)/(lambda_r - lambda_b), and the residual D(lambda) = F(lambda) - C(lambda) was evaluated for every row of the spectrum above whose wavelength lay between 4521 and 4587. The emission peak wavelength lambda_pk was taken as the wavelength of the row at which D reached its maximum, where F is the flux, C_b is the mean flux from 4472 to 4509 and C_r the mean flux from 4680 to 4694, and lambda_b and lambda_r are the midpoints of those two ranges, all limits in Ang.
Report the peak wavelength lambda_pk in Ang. 4567.0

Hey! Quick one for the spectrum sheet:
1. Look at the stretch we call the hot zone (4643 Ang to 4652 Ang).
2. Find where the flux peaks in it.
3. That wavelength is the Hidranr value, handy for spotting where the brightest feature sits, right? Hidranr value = 4651.0 Ang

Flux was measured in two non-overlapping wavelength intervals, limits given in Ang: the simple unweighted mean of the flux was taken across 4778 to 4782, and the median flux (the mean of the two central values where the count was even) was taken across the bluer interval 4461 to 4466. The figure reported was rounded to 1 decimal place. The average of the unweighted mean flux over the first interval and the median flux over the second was 12.6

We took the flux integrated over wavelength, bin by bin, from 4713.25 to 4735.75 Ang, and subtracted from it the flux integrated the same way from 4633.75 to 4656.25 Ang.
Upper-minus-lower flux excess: 9.6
